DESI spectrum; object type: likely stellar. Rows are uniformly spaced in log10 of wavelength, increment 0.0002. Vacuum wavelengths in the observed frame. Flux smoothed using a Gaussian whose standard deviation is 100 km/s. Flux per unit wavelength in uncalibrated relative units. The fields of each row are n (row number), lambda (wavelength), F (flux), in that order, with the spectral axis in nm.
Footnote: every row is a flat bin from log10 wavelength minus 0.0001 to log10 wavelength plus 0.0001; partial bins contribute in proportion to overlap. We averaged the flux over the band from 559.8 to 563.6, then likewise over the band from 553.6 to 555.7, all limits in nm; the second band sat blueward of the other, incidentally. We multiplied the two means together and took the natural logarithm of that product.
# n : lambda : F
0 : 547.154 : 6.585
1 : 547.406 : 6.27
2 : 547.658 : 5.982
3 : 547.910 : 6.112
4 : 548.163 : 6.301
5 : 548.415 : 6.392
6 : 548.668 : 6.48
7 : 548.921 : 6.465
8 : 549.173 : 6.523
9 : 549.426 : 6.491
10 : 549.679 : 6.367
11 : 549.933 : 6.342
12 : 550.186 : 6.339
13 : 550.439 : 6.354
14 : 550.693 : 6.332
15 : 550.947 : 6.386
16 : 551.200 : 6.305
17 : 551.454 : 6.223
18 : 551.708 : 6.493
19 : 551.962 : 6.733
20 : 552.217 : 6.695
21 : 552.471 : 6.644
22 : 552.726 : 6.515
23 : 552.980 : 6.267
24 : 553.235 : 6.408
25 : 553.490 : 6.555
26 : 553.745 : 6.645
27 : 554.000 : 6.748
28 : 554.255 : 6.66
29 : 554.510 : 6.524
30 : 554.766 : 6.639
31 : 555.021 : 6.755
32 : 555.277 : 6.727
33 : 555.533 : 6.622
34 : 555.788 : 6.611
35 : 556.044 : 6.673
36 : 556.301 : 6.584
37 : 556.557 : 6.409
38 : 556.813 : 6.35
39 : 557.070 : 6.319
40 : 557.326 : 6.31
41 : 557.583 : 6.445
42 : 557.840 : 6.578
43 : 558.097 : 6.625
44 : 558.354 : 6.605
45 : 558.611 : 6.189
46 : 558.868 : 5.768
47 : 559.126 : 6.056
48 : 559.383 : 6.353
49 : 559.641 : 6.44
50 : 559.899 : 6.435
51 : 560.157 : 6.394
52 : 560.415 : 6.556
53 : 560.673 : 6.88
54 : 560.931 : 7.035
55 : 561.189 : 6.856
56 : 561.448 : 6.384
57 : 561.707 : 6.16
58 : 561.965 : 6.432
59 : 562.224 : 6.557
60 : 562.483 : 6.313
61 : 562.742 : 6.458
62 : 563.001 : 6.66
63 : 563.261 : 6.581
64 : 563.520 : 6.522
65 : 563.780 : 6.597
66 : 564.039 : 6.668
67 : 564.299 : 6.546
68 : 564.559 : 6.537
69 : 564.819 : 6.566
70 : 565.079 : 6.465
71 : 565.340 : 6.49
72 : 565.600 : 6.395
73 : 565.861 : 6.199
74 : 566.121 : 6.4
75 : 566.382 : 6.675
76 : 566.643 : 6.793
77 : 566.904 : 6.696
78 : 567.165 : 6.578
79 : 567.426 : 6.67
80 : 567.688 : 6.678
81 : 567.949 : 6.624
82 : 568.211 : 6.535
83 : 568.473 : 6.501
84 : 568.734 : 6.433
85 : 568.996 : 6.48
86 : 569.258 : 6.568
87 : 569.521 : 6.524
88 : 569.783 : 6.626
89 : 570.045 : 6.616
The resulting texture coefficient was 3.78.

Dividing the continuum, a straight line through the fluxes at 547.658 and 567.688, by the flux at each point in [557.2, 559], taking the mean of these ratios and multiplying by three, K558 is 3.00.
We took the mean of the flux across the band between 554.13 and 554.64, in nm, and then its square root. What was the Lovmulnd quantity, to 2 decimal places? 2.57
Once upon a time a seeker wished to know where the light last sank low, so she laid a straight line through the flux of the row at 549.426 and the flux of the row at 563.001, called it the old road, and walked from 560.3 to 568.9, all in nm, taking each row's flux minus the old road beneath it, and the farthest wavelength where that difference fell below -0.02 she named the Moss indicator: 568.734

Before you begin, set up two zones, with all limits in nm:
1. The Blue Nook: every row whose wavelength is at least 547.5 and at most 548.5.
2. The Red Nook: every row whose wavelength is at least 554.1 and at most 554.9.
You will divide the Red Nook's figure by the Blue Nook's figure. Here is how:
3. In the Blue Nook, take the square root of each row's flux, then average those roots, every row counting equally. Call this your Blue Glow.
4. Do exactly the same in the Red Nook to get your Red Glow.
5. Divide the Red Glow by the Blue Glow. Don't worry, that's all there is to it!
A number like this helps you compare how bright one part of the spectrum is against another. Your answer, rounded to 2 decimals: 1.03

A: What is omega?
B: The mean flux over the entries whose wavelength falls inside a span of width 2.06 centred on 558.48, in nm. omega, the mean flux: 6.33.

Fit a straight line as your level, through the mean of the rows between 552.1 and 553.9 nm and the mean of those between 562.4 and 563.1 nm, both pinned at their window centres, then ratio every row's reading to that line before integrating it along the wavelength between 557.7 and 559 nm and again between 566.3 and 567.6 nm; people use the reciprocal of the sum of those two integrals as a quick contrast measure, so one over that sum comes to 0.383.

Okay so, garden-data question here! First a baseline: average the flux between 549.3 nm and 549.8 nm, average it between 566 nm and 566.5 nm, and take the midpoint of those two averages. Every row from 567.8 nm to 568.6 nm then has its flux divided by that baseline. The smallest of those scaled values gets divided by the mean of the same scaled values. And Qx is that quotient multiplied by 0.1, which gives 0.0992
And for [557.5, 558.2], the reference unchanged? 0.0984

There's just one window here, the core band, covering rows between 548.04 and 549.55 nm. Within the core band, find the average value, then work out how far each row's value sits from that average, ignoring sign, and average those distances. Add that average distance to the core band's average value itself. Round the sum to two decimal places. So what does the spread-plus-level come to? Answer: 6.51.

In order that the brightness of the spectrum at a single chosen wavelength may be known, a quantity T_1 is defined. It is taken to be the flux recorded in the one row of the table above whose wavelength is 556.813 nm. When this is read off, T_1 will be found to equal 6.35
